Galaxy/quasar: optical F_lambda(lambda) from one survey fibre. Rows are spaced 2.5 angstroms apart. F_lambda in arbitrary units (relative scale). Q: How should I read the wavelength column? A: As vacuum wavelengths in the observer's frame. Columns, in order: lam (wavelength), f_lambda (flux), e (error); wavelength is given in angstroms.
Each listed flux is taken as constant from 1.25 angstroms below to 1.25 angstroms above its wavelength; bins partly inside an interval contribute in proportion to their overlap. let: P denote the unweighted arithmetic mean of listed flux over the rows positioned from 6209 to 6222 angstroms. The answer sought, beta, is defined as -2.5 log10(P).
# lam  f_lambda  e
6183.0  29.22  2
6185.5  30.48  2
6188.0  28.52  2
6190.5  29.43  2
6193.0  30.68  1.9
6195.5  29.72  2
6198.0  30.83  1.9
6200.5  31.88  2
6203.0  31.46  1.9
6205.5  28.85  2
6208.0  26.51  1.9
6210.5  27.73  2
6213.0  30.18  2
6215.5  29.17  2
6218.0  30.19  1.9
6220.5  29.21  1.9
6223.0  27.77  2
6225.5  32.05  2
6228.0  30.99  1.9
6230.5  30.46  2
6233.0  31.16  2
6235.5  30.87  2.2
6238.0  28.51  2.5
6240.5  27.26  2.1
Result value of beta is -3.67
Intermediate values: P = 29.3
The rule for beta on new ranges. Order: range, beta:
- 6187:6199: -3.69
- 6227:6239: -3.71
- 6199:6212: -3.67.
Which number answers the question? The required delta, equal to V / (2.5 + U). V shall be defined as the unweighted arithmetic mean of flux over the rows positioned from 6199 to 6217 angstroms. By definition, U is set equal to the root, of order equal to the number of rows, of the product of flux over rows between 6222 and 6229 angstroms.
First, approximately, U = 30.2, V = 29.4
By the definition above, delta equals 0.899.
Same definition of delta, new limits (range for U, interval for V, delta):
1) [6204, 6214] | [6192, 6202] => 1.000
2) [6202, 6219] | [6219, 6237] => 0.960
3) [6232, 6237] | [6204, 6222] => 0.860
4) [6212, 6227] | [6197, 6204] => 0.974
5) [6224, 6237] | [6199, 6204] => 0.943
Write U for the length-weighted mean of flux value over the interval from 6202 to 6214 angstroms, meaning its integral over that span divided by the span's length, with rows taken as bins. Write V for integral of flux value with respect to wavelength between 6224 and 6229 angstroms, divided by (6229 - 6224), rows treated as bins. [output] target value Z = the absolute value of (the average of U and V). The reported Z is 30.1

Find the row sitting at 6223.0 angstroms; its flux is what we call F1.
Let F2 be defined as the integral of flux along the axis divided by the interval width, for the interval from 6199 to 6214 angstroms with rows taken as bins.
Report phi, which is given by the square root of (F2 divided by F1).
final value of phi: 1.03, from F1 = 27.77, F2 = 29.4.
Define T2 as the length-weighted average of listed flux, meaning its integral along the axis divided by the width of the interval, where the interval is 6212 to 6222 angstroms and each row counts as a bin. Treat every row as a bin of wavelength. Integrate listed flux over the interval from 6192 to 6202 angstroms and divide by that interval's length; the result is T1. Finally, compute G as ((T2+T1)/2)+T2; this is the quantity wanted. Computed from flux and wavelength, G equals 59.8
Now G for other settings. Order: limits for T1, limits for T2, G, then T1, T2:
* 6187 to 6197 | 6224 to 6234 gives 61.4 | 29.6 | 31.1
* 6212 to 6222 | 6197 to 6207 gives 60.8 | 29.6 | 30.6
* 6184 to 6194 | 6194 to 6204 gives 61.3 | 29.7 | 31.0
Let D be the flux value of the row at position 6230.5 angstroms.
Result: 30.46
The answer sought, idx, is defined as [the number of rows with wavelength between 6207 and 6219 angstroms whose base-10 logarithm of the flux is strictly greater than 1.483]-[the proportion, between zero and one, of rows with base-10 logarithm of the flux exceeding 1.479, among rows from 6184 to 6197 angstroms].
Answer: -0.4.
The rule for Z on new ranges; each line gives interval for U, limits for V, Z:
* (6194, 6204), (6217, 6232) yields 30.5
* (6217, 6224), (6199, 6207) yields 29.8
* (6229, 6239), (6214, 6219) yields 30.0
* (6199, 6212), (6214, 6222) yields 29.4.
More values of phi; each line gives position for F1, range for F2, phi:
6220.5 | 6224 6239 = 1.02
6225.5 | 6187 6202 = 0.97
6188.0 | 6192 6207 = 1.03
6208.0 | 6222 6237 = 1.07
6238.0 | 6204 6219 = 1.00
